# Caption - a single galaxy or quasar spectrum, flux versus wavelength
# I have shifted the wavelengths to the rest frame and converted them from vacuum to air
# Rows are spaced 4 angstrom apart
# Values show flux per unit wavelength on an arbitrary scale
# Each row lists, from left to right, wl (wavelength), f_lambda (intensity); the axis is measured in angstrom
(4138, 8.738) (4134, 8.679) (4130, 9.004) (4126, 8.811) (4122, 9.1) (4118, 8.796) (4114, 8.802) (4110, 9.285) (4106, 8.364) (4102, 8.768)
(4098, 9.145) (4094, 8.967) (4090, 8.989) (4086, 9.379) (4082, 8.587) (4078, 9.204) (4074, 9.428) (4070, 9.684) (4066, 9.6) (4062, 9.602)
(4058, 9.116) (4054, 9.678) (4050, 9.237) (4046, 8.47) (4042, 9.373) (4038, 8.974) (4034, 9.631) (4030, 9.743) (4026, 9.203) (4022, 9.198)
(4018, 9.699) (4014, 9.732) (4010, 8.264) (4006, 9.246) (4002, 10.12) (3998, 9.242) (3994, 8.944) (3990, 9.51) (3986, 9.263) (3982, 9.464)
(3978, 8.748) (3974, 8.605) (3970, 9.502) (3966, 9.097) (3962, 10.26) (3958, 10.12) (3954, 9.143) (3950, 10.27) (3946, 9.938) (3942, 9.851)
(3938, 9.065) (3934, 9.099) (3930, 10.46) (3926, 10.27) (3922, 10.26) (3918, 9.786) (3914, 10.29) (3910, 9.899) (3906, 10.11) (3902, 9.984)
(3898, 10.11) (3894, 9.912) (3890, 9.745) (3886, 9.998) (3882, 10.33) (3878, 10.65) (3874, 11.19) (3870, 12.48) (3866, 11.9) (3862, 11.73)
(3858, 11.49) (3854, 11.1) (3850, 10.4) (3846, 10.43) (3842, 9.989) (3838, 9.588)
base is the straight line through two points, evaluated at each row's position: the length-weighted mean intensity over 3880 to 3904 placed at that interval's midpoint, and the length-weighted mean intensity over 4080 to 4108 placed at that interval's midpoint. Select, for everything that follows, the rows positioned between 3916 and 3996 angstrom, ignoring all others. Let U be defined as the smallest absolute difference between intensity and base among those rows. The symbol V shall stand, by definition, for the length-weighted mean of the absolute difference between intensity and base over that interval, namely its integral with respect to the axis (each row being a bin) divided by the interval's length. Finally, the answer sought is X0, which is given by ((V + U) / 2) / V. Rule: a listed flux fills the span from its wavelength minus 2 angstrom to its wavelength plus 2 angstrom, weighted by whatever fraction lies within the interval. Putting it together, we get 0.55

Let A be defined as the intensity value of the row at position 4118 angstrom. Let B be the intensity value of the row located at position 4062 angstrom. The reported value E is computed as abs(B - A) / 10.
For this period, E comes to 0.08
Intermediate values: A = 8.796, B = 9.602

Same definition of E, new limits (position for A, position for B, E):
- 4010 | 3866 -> 0.36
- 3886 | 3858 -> 0.15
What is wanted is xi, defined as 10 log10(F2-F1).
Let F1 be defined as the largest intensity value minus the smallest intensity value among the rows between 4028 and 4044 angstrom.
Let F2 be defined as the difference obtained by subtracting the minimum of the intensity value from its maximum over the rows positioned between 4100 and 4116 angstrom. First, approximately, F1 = 0.8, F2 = 0.9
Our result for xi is -8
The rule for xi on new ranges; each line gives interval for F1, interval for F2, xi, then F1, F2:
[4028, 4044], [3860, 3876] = -3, 0.8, 1.3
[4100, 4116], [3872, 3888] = -6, 0.9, 1.2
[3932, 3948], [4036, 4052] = -15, 0.9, 0.9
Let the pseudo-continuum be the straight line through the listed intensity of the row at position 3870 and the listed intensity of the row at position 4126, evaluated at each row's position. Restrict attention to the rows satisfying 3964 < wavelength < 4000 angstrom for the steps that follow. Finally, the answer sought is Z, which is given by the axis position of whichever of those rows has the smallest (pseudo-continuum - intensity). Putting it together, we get 3990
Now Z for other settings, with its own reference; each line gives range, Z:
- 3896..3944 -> 3930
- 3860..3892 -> 3870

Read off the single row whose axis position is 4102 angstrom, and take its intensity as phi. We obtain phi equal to 8.768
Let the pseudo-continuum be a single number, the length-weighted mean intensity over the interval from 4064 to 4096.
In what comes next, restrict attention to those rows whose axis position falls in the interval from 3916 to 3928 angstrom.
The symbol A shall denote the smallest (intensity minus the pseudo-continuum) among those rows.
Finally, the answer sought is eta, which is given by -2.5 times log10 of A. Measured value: 0.64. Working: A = 0.56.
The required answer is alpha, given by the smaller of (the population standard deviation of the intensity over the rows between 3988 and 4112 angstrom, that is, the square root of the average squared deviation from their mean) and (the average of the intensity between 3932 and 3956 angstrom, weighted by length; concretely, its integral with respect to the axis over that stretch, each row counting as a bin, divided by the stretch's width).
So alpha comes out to 0.43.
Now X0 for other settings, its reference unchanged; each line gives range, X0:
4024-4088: 0.54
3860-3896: 0.53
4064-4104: 0.61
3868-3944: 0.52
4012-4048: 0.59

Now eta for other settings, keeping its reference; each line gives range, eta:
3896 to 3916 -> 0.44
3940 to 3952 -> 0.52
